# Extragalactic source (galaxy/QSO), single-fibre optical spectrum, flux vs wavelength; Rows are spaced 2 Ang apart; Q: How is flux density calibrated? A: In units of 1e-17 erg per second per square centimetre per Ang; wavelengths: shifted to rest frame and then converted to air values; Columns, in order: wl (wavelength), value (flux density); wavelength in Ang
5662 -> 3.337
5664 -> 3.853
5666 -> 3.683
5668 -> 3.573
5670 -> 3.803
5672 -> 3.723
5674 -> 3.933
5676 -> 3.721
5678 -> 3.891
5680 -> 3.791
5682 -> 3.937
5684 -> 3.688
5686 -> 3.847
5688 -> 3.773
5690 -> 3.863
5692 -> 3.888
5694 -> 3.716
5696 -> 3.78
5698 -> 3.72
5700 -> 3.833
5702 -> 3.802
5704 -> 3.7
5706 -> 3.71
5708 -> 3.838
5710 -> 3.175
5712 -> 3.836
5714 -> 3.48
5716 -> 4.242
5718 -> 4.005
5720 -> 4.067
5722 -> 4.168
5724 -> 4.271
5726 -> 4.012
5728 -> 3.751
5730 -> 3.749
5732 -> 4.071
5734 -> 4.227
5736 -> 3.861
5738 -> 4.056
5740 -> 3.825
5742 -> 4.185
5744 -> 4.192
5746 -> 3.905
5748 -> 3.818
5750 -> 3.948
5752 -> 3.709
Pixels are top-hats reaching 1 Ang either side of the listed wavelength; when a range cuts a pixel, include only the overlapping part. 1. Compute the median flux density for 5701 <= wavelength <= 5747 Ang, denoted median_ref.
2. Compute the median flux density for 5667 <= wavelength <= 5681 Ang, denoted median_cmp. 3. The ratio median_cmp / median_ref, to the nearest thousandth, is 0.971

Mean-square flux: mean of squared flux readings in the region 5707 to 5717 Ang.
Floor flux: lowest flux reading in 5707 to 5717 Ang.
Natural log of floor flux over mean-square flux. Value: -1.48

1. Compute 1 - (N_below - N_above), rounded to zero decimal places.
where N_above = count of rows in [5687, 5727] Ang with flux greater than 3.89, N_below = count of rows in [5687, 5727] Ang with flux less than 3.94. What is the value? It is -7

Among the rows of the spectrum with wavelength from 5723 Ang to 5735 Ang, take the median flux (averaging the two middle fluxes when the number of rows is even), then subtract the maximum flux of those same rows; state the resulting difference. -0.23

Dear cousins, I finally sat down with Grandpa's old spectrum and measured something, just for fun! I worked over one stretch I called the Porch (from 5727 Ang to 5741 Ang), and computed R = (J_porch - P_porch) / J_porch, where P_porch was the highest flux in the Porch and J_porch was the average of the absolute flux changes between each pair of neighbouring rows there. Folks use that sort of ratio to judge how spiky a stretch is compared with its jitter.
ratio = -19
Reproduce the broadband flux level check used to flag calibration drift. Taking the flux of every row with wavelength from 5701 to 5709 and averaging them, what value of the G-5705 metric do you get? 3.76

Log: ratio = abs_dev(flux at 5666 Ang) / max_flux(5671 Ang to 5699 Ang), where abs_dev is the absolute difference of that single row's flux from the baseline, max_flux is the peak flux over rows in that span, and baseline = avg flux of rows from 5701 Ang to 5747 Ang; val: 0.060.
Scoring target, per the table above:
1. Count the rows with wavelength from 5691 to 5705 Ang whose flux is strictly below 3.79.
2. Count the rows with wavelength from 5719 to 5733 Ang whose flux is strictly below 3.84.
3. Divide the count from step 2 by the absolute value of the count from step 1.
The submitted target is 0.50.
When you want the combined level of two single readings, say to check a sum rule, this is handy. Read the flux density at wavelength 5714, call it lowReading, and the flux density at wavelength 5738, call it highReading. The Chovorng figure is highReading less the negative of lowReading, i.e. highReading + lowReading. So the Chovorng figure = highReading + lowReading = 7.5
